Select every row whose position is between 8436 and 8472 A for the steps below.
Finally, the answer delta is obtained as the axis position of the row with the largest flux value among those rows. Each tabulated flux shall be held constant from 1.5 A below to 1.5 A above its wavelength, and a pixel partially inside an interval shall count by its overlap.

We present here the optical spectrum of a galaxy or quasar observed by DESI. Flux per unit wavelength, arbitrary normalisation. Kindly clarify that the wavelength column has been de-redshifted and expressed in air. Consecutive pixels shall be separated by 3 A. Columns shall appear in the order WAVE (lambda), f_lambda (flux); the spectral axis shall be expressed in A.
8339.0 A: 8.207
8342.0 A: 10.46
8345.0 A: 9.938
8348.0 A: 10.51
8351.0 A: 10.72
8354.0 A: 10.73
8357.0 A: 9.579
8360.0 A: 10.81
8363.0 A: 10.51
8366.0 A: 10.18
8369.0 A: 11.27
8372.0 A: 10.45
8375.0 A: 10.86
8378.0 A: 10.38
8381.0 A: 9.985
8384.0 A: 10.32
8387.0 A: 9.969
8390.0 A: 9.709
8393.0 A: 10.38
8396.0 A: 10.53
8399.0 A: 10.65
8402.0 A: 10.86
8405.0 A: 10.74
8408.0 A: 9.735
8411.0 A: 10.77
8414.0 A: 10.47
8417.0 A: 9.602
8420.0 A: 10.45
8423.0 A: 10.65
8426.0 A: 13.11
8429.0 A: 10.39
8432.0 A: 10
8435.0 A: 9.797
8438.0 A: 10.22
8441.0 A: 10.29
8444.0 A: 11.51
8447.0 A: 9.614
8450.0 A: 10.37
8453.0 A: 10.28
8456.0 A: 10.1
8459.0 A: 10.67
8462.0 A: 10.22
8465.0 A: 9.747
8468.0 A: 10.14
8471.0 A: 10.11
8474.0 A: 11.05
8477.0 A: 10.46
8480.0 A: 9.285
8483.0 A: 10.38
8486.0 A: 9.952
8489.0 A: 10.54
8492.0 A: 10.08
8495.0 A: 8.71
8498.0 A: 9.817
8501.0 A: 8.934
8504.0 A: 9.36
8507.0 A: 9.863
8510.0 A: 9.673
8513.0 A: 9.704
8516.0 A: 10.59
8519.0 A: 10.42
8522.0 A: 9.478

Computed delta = 8444.0 A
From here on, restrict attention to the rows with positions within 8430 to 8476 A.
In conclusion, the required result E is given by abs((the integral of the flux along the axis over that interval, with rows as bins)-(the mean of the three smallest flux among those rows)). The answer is 463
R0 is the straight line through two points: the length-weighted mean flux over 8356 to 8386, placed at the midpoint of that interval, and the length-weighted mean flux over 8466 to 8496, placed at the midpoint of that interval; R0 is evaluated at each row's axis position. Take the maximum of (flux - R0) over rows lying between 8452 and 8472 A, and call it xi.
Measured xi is 0.51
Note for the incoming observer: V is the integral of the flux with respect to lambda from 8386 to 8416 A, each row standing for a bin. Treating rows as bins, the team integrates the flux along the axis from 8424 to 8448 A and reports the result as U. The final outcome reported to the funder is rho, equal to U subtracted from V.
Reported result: 56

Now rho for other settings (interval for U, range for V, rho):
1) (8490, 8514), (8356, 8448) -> 733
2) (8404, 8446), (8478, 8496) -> -265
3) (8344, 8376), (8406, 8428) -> -101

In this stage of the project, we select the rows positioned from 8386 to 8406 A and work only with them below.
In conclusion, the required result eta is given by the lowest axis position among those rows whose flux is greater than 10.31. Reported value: 8393.0 A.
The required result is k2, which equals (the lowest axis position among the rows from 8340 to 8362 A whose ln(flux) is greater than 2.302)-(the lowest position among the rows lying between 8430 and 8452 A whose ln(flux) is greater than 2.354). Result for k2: -102 A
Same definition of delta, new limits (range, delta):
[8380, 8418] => 8402.0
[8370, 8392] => 8375.0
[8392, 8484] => 8426.0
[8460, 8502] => 8474.0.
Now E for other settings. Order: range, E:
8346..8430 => 873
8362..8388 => 261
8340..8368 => 280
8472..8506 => 327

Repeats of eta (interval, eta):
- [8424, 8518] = 8426.0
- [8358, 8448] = 8360.0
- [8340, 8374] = 8342.0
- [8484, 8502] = 8489.0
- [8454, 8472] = 8459.0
